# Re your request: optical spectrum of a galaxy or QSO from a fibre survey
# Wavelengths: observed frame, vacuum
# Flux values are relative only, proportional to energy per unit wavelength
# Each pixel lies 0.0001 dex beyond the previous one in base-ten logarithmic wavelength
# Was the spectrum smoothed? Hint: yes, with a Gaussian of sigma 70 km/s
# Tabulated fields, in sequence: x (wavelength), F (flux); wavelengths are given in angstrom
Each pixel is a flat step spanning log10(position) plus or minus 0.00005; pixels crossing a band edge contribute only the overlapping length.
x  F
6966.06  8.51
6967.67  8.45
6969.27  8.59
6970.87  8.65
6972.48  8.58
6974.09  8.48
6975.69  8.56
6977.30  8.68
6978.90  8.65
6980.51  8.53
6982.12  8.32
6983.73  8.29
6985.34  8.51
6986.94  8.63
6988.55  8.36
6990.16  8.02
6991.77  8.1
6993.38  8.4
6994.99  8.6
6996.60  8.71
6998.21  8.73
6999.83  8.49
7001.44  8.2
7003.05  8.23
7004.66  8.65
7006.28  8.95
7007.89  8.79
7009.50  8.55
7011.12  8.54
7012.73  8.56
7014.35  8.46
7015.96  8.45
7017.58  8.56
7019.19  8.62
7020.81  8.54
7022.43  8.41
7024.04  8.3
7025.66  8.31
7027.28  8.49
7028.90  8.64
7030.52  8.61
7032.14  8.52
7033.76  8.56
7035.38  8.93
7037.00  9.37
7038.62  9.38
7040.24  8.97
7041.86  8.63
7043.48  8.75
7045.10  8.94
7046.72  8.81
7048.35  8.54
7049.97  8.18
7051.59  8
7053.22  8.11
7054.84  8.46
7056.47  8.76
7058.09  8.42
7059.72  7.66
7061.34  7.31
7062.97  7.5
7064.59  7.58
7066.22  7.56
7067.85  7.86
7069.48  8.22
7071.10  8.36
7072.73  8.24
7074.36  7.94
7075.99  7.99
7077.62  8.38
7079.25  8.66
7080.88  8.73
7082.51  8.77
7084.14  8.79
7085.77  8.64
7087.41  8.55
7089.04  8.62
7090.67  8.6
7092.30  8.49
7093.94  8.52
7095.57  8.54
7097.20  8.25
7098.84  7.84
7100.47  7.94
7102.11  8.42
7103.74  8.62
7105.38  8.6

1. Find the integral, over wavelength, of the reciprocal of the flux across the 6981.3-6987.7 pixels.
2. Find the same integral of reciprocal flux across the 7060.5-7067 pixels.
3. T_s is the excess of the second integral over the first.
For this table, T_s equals 0.11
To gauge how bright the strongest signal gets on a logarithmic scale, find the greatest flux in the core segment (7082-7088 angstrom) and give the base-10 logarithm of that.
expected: 0.944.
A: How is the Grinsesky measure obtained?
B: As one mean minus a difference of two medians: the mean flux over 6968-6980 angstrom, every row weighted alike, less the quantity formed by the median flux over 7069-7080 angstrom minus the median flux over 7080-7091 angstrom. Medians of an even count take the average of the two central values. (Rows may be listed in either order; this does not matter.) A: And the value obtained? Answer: 9.00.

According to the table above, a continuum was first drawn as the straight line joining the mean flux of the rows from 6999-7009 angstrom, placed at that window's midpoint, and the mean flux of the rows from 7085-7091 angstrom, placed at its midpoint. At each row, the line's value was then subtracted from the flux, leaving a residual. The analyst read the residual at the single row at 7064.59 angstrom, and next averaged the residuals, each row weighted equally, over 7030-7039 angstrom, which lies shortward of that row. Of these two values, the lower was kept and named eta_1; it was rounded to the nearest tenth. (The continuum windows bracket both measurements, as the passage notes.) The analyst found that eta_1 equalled -1.0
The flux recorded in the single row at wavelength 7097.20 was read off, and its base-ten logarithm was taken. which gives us 0.916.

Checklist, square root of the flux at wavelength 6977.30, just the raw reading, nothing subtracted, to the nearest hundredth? 2.95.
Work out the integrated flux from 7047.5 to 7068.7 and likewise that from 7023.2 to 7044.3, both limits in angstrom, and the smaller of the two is 169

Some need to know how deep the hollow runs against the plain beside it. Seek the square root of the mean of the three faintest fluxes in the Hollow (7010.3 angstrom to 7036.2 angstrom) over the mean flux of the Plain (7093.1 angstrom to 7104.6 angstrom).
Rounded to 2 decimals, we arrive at 1.00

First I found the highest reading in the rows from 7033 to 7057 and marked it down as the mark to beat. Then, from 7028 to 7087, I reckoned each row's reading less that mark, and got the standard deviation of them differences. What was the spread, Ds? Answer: 0.50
